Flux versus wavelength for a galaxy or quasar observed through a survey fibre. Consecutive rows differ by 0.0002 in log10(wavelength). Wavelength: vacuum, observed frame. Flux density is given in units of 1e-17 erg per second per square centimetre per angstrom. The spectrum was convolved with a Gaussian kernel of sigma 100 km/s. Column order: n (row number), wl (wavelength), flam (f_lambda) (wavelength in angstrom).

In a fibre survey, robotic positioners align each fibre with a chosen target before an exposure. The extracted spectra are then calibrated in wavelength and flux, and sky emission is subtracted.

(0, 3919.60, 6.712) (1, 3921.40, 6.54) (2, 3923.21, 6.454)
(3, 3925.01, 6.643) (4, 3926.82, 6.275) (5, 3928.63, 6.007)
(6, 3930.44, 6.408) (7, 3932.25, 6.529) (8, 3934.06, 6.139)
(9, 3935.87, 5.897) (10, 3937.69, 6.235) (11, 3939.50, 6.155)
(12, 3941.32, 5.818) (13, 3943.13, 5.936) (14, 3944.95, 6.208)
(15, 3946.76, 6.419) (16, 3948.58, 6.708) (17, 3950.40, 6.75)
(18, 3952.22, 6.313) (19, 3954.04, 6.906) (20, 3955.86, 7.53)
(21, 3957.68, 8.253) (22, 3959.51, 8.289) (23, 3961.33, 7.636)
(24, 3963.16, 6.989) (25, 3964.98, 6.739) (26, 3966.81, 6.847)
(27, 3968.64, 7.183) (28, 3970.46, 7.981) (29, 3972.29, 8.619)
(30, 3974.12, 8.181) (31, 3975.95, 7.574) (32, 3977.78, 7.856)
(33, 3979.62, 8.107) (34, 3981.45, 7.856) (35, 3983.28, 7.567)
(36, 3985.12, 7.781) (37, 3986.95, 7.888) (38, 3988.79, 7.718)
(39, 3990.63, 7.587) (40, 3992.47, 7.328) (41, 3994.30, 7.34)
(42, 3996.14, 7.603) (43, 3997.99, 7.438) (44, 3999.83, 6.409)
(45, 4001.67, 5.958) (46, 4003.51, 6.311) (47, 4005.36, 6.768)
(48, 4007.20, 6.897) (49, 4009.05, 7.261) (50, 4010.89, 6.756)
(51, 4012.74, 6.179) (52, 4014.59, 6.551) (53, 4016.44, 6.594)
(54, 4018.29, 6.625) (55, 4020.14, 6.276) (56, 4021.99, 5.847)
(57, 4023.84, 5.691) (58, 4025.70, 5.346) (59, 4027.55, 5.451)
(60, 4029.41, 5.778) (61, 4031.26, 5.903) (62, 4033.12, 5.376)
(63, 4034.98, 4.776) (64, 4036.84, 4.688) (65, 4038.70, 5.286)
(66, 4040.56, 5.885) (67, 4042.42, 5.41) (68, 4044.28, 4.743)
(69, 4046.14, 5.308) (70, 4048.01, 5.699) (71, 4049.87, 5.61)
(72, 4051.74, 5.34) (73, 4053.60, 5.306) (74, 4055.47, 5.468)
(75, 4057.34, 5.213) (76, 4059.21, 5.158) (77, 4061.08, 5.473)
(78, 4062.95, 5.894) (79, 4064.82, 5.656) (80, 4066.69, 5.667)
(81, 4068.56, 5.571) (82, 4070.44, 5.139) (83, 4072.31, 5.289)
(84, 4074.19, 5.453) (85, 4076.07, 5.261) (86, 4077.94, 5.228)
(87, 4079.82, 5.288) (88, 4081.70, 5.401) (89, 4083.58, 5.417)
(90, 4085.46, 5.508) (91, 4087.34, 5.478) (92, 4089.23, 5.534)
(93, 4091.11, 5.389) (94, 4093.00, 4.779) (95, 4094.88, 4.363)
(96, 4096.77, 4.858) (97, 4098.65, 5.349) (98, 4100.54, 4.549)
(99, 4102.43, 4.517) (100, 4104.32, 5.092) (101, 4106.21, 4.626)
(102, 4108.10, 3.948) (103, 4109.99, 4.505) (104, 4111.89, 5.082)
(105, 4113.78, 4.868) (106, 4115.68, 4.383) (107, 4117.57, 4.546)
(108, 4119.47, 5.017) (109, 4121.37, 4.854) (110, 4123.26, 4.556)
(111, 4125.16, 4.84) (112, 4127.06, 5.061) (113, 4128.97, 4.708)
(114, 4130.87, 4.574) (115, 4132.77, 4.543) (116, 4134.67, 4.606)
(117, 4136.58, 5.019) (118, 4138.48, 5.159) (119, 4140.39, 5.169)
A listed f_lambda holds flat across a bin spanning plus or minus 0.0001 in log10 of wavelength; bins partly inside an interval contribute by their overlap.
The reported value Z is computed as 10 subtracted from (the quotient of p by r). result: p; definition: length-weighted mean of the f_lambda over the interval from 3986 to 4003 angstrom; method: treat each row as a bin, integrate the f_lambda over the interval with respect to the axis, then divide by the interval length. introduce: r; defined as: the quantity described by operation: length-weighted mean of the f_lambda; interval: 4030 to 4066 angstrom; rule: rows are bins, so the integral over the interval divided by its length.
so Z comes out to -8.66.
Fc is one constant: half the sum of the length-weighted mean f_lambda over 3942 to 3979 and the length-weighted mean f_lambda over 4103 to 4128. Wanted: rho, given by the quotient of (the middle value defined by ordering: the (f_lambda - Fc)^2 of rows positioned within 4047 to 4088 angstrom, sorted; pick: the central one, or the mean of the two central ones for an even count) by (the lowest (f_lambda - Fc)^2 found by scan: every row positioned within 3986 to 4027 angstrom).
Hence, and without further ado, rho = 509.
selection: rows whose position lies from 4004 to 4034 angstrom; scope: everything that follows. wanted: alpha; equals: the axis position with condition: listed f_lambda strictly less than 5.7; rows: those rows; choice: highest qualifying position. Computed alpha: 4033.12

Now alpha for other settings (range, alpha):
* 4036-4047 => 4046.14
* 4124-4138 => 4136.58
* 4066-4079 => 4077.94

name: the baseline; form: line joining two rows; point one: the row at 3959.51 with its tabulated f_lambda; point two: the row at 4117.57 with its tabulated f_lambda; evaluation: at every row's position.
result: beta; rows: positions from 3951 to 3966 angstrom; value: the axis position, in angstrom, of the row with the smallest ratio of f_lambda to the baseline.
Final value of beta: 3952.22 angstrom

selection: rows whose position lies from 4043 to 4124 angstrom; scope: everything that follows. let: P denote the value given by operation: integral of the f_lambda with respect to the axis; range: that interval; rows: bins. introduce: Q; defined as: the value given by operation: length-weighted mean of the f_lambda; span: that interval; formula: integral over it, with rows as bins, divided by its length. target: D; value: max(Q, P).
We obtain 415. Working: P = 415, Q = 5.13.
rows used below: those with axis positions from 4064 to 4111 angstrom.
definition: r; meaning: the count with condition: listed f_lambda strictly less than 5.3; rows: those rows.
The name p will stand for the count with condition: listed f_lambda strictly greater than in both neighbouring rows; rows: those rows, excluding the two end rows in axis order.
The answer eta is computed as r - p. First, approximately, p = 6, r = 14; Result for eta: 8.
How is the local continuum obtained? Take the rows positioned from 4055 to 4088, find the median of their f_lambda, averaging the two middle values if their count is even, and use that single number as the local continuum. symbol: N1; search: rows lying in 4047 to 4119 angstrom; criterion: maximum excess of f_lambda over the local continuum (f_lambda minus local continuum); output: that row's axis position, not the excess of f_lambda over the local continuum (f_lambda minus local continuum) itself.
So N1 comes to 4062.95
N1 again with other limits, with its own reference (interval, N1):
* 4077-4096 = 4089.23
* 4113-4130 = 4127.06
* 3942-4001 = 3972.29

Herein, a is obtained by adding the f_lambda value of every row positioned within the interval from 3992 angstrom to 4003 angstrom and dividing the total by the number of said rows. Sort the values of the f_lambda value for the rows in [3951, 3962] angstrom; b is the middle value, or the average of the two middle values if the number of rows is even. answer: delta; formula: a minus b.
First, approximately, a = 7.0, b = 7.6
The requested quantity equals -0.6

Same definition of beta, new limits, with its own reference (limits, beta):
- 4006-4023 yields 4021.99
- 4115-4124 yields 4115.68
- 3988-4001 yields 3999.83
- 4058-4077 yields 4059.21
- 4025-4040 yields 4036.84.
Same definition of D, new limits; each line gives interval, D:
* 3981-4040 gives 384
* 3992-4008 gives 110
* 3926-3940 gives 87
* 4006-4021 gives 100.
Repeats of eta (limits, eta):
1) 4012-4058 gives 0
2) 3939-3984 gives -4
